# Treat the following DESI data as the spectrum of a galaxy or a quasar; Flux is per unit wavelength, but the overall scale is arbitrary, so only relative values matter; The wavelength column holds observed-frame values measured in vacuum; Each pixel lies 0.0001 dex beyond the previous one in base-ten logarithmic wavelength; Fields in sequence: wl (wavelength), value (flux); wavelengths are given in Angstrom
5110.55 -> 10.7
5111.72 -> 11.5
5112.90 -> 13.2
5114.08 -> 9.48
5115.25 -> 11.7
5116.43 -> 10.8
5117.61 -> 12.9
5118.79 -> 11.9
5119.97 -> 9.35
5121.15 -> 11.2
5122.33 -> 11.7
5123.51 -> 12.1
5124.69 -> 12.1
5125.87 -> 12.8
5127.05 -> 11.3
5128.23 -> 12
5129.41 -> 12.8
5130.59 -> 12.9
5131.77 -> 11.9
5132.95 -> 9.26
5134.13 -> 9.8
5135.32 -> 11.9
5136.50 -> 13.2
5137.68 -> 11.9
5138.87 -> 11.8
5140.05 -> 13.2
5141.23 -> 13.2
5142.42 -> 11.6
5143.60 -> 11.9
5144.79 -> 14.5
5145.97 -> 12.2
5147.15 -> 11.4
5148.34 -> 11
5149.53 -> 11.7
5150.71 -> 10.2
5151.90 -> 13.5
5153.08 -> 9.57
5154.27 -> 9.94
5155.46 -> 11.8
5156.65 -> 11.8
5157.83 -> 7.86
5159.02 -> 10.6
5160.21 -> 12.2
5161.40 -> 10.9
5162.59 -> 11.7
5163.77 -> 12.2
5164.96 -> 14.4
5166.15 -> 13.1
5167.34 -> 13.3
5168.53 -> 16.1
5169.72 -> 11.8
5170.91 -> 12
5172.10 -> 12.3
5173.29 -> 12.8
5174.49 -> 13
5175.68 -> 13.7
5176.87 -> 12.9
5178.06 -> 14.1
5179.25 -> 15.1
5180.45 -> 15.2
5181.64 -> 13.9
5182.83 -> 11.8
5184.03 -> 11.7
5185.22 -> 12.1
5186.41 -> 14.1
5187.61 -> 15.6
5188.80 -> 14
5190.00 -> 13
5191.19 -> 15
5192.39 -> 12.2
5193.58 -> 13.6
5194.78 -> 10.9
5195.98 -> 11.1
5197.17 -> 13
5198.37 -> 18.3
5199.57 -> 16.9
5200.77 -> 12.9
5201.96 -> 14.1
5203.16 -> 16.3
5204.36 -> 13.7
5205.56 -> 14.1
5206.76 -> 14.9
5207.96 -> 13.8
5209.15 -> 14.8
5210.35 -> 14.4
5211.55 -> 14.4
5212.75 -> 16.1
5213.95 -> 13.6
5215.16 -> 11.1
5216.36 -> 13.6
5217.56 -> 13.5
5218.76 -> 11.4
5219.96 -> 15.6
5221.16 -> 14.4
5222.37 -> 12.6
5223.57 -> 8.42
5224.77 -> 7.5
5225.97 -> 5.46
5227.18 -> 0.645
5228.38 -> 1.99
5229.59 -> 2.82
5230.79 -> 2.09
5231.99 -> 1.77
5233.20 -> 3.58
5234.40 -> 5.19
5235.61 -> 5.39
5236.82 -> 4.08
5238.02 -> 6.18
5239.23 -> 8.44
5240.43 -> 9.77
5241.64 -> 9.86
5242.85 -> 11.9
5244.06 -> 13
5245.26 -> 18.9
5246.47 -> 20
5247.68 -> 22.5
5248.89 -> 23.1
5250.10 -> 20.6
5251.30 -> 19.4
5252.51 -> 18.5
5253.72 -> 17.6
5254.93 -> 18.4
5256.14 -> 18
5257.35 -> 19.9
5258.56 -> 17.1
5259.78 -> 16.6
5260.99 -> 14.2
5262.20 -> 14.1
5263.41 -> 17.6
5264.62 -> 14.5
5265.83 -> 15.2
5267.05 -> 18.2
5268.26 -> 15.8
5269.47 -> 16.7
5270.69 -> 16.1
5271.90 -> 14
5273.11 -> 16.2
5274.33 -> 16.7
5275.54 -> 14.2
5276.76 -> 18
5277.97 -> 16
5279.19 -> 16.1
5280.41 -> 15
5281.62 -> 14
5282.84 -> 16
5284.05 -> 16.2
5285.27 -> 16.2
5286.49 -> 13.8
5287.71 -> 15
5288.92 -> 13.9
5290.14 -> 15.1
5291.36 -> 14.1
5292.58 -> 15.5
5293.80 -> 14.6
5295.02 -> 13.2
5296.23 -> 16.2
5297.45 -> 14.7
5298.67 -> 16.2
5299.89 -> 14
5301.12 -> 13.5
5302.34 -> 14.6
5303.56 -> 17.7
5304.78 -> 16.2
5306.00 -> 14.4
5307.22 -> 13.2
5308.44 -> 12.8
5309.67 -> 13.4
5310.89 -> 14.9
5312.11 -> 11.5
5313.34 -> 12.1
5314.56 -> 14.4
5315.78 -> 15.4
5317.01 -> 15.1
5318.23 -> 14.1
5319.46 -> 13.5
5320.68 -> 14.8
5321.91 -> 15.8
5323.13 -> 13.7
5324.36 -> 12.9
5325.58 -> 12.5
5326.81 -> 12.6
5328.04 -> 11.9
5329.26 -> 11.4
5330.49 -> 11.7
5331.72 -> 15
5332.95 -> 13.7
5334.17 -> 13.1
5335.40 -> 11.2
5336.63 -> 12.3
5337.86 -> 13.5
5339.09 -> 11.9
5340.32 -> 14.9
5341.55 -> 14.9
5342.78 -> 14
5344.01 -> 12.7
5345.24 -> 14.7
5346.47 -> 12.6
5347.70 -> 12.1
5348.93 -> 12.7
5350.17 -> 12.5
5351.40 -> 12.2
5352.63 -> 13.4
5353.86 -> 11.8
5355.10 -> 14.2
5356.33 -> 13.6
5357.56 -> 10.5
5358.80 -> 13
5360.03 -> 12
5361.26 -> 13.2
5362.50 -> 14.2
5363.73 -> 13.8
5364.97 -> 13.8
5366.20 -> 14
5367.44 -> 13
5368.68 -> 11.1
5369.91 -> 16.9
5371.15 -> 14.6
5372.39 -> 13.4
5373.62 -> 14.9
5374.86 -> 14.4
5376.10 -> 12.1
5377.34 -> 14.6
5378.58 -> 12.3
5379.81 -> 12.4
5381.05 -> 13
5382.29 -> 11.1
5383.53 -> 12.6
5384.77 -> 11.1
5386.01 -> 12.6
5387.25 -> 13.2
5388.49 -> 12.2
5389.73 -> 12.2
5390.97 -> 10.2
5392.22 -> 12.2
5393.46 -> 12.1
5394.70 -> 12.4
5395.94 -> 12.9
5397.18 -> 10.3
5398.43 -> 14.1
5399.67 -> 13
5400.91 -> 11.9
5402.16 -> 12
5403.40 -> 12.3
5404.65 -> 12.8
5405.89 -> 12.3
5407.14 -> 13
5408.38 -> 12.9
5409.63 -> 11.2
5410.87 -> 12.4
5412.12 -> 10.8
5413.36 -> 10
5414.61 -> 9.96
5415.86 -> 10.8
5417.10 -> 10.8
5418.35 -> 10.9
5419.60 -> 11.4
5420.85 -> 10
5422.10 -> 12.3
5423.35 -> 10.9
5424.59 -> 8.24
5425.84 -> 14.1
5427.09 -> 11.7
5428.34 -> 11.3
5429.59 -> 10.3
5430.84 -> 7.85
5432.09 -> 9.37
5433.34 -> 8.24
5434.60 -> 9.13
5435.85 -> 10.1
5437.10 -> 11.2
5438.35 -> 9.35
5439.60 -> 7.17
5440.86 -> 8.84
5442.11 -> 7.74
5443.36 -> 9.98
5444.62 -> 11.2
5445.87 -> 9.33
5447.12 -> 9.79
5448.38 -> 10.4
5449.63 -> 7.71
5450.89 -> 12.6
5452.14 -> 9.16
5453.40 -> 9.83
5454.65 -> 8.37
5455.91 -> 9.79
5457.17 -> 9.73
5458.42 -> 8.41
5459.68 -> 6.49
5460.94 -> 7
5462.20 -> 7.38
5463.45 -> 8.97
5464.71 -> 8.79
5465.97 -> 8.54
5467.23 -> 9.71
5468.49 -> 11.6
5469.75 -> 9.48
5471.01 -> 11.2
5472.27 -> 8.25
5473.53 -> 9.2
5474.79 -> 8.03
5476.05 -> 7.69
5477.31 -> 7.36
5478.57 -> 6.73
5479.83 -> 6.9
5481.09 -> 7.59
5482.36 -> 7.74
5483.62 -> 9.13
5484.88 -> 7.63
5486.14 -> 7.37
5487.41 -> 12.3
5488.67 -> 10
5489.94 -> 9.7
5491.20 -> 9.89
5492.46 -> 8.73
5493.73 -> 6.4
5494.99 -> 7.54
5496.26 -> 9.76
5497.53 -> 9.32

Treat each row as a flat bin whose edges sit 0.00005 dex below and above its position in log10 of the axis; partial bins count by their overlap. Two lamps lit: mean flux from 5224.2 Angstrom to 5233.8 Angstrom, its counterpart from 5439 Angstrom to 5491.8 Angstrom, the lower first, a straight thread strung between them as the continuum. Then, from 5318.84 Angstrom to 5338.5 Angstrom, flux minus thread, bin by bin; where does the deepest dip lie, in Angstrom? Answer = 5335.40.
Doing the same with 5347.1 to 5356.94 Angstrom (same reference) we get 5353.86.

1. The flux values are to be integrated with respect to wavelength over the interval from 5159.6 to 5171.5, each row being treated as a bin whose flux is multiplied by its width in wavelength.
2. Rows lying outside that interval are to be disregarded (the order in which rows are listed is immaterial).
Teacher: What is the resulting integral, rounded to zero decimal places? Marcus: 152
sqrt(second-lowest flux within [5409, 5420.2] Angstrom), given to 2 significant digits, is 3.2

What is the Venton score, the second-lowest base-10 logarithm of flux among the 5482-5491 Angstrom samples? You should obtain 0.88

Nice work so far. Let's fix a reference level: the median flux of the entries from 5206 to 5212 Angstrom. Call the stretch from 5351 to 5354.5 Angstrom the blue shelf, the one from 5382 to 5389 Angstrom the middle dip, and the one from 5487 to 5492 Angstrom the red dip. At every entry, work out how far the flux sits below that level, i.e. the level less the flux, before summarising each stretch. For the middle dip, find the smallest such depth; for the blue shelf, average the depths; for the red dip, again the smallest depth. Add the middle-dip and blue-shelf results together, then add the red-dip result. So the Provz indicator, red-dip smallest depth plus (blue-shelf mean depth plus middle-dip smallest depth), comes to 5.2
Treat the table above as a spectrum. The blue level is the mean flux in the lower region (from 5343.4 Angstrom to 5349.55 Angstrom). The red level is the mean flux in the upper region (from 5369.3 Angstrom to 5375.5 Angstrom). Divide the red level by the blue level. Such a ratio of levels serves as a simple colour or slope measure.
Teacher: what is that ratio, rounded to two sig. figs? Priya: 1.1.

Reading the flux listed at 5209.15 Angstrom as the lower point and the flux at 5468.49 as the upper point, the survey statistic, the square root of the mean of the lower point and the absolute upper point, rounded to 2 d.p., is 3.63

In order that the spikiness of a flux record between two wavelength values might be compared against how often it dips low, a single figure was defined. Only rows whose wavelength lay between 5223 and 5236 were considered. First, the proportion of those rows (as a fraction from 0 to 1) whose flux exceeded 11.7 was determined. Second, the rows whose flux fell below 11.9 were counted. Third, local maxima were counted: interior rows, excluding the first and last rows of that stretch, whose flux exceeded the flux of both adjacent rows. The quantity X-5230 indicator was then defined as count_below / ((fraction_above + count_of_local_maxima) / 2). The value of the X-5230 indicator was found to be 22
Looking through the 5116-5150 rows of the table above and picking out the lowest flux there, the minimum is 9.26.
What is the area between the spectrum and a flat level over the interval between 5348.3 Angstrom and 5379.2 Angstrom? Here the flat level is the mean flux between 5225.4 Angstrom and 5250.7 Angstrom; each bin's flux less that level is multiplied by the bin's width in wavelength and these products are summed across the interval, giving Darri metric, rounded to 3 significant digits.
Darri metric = 120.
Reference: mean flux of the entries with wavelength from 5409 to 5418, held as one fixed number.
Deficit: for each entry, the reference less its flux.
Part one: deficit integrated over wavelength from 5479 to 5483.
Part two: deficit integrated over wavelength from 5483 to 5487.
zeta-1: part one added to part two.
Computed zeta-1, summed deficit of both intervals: 24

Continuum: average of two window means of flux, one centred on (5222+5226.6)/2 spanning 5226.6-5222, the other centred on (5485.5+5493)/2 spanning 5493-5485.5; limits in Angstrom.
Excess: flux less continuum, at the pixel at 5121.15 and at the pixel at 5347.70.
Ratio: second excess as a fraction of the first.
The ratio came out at 1.4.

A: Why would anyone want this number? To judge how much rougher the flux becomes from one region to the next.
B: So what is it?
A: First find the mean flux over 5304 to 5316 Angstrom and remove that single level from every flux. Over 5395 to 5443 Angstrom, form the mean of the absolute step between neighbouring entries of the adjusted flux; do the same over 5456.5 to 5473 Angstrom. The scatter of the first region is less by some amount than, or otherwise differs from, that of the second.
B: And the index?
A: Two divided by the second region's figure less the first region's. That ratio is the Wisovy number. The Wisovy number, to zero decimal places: -141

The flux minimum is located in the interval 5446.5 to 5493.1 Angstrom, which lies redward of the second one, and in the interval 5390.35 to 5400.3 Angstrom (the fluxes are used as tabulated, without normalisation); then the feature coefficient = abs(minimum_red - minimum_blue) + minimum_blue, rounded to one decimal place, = 13.9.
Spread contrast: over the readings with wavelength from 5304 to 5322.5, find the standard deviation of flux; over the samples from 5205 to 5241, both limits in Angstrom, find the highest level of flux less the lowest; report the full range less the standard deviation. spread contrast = 14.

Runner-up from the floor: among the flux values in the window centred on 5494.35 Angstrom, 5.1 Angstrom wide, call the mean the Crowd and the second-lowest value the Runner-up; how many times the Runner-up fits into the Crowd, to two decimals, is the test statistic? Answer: 1.08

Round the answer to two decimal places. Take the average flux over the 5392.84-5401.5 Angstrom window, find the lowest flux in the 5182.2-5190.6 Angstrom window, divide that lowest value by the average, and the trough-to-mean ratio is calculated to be 0.94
